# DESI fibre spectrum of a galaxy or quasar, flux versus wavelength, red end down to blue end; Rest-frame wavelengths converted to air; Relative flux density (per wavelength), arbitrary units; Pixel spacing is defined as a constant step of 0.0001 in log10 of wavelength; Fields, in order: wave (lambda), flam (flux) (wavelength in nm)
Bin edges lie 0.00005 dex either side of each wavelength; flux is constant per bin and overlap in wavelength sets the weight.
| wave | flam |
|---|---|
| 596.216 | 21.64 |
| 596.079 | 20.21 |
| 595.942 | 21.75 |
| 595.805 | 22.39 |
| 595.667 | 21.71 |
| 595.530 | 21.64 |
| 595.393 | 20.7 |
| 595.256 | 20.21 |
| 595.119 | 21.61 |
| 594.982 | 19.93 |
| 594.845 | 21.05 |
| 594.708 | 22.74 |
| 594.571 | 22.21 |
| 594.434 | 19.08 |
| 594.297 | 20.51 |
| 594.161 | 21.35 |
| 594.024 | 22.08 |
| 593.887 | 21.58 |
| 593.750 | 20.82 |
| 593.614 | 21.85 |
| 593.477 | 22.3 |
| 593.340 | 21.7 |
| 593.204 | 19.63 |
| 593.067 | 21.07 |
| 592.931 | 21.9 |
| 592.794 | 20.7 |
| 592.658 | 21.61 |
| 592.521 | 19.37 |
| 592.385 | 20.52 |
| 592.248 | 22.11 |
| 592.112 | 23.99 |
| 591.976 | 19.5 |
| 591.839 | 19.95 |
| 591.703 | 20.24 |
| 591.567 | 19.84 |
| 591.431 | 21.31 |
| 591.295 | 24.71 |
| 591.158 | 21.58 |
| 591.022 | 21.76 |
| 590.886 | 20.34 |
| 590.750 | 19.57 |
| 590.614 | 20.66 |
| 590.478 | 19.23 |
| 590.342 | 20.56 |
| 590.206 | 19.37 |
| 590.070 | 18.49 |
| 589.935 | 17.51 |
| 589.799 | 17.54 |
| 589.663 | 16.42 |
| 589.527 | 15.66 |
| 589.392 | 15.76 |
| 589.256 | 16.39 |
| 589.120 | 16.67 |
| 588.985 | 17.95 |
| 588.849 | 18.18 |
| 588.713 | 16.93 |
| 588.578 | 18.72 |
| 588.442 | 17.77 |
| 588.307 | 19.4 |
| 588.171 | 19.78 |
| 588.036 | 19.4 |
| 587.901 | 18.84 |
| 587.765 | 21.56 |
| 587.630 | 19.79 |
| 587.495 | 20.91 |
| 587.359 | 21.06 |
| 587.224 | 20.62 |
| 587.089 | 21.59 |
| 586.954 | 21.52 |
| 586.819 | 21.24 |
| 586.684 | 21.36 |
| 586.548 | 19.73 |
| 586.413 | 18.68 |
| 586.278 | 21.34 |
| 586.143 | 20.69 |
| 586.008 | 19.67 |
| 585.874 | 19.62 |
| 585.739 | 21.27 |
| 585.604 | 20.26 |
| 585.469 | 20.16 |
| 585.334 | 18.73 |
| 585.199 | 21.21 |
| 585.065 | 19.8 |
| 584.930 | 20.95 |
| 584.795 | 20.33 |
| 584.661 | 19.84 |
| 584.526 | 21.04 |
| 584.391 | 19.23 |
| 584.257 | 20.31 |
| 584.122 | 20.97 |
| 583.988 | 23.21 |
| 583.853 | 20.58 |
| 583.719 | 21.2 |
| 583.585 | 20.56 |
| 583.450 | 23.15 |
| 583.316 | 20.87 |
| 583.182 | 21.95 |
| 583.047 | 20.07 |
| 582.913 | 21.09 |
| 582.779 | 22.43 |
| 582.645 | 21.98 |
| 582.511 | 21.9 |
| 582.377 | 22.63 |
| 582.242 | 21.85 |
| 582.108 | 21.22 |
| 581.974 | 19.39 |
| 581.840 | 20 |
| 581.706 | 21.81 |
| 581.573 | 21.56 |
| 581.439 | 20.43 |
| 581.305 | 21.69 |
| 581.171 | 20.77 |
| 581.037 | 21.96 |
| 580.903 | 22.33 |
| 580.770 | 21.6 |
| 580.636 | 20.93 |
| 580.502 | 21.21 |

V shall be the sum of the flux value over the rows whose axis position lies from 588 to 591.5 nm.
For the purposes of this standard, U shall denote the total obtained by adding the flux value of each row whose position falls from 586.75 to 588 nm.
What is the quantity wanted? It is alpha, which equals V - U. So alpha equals 305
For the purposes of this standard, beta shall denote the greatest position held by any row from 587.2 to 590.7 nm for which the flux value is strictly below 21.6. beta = 590.614 nm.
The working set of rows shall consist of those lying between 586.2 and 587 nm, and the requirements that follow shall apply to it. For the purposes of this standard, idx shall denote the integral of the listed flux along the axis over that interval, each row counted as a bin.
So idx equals 16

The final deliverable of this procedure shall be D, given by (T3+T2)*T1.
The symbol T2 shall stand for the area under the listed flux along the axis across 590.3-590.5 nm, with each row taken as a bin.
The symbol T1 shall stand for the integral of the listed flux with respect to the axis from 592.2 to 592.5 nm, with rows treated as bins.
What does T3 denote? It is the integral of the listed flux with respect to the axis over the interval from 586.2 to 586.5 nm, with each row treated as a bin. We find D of 63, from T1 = 6.3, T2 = 3.99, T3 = 6.0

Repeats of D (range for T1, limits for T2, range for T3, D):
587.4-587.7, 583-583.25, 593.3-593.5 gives 59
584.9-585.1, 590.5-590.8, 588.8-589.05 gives 43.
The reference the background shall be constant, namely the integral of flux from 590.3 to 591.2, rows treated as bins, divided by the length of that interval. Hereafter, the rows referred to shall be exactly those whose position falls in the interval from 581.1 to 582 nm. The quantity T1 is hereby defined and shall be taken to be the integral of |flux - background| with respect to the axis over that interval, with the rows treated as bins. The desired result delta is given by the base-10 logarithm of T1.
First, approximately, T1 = 0.7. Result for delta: -0.16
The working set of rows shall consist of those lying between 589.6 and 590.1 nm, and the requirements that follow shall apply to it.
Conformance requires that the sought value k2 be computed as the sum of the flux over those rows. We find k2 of 70.0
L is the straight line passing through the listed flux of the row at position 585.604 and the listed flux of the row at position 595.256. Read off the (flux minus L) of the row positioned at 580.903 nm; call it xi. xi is 2.0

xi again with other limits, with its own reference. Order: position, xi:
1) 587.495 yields 0.7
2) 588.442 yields -2.5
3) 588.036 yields -0.8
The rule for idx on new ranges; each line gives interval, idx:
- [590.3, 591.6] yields 27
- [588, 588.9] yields 17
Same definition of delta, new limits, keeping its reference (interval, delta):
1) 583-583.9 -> -0.12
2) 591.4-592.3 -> 0.04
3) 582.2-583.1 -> 0.08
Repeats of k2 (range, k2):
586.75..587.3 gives 85.0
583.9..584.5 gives 83.7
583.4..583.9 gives 85.5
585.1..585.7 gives 80.4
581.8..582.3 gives 82.5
